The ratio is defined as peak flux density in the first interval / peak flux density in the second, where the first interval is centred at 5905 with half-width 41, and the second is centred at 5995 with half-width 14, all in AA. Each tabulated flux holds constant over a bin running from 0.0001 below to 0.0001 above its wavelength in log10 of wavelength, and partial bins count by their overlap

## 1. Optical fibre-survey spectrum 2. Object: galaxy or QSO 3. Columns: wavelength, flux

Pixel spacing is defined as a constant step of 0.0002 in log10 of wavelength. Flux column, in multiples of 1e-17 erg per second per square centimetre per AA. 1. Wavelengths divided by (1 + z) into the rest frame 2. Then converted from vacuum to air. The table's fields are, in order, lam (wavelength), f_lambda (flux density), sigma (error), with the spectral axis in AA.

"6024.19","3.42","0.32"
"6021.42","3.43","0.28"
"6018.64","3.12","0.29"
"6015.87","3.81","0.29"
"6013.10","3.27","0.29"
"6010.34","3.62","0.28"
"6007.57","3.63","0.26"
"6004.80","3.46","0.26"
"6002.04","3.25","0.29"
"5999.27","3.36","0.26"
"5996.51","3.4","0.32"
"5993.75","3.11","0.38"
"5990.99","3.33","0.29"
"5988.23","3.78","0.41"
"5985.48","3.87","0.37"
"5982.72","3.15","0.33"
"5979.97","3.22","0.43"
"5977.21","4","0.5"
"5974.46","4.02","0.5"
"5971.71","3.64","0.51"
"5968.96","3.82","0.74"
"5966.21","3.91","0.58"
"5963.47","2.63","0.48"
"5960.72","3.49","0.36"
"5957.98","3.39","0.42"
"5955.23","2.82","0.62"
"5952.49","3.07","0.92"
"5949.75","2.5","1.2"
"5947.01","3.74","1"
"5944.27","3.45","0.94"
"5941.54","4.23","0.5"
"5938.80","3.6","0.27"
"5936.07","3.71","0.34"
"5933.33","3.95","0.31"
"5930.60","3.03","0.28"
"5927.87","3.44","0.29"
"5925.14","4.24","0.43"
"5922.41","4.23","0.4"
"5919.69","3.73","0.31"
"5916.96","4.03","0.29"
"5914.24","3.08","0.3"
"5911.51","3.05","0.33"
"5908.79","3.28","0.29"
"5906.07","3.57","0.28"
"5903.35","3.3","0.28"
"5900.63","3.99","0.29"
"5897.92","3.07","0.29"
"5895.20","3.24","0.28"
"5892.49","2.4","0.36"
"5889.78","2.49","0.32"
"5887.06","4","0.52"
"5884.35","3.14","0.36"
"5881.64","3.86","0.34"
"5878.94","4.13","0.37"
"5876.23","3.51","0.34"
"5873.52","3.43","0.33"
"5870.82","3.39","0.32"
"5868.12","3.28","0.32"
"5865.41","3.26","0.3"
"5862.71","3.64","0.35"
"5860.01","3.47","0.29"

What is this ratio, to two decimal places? 1.10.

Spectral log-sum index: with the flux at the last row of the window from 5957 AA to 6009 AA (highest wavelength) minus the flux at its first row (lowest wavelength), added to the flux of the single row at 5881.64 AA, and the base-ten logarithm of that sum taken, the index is 0.613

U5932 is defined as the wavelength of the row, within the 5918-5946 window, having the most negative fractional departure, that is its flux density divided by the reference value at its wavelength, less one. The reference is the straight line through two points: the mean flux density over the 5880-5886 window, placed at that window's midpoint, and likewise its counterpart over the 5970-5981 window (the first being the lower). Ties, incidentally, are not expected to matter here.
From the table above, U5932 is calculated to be 5930.60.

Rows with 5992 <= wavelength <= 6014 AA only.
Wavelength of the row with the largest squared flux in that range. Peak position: 6007.57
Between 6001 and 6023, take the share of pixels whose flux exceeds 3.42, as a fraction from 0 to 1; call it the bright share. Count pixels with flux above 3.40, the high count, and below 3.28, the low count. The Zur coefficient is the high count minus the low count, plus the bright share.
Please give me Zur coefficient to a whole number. 3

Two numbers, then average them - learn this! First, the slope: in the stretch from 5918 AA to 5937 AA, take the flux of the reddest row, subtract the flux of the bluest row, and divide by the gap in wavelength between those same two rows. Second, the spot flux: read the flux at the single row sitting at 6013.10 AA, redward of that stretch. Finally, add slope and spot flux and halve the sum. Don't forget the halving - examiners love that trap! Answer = 1.63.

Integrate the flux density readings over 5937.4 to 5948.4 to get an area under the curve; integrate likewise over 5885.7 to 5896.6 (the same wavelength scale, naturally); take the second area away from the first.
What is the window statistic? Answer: 8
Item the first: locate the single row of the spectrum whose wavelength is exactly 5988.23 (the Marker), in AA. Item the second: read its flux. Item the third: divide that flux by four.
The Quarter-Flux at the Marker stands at 0.945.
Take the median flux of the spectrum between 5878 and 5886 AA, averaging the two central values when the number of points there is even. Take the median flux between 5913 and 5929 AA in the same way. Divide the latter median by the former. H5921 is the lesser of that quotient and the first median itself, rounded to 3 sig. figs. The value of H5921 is 1.01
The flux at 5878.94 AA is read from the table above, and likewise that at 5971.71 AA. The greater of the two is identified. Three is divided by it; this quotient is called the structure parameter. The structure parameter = 0.726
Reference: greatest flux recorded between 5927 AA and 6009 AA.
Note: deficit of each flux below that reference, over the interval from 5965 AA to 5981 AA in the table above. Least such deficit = 0.21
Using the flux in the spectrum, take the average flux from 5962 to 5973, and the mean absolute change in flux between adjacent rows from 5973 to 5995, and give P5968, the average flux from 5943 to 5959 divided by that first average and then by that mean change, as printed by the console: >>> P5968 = 2.7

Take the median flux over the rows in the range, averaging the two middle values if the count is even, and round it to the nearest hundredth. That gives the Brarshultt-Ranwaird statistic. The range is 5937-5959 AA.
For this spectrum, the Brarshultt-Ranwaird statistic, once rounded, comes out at 3.42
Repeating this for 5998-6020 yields 3.41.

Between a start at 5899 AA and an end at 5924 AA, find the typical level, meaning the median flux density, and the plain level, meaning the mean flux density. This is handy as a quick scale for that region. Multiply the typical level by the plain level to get 12.80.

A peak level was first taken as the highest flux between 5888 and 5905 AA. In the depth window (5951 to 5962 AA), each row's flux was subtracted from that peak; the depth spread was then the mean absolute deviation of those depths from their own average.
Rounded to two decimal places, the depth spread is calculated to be 0.25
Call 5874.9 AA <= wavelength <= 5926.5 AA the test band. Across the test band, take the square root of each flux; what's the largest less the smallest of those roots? 0.51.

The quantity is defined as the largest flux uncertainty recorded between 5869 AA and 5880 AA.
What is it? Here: 0.37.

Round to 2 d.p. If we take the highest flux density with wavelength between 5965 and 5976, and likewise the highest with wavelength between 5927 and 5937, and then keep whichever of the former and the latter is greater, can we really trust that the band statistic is 4.02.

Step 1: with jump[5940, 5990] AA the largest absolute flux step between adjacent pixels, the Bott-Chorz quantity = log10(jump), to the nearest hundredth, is 0.11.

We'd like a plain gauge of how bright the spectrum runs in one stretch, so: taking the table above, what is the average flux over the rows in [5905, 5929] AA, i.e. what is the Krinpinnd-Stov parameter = 3.63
